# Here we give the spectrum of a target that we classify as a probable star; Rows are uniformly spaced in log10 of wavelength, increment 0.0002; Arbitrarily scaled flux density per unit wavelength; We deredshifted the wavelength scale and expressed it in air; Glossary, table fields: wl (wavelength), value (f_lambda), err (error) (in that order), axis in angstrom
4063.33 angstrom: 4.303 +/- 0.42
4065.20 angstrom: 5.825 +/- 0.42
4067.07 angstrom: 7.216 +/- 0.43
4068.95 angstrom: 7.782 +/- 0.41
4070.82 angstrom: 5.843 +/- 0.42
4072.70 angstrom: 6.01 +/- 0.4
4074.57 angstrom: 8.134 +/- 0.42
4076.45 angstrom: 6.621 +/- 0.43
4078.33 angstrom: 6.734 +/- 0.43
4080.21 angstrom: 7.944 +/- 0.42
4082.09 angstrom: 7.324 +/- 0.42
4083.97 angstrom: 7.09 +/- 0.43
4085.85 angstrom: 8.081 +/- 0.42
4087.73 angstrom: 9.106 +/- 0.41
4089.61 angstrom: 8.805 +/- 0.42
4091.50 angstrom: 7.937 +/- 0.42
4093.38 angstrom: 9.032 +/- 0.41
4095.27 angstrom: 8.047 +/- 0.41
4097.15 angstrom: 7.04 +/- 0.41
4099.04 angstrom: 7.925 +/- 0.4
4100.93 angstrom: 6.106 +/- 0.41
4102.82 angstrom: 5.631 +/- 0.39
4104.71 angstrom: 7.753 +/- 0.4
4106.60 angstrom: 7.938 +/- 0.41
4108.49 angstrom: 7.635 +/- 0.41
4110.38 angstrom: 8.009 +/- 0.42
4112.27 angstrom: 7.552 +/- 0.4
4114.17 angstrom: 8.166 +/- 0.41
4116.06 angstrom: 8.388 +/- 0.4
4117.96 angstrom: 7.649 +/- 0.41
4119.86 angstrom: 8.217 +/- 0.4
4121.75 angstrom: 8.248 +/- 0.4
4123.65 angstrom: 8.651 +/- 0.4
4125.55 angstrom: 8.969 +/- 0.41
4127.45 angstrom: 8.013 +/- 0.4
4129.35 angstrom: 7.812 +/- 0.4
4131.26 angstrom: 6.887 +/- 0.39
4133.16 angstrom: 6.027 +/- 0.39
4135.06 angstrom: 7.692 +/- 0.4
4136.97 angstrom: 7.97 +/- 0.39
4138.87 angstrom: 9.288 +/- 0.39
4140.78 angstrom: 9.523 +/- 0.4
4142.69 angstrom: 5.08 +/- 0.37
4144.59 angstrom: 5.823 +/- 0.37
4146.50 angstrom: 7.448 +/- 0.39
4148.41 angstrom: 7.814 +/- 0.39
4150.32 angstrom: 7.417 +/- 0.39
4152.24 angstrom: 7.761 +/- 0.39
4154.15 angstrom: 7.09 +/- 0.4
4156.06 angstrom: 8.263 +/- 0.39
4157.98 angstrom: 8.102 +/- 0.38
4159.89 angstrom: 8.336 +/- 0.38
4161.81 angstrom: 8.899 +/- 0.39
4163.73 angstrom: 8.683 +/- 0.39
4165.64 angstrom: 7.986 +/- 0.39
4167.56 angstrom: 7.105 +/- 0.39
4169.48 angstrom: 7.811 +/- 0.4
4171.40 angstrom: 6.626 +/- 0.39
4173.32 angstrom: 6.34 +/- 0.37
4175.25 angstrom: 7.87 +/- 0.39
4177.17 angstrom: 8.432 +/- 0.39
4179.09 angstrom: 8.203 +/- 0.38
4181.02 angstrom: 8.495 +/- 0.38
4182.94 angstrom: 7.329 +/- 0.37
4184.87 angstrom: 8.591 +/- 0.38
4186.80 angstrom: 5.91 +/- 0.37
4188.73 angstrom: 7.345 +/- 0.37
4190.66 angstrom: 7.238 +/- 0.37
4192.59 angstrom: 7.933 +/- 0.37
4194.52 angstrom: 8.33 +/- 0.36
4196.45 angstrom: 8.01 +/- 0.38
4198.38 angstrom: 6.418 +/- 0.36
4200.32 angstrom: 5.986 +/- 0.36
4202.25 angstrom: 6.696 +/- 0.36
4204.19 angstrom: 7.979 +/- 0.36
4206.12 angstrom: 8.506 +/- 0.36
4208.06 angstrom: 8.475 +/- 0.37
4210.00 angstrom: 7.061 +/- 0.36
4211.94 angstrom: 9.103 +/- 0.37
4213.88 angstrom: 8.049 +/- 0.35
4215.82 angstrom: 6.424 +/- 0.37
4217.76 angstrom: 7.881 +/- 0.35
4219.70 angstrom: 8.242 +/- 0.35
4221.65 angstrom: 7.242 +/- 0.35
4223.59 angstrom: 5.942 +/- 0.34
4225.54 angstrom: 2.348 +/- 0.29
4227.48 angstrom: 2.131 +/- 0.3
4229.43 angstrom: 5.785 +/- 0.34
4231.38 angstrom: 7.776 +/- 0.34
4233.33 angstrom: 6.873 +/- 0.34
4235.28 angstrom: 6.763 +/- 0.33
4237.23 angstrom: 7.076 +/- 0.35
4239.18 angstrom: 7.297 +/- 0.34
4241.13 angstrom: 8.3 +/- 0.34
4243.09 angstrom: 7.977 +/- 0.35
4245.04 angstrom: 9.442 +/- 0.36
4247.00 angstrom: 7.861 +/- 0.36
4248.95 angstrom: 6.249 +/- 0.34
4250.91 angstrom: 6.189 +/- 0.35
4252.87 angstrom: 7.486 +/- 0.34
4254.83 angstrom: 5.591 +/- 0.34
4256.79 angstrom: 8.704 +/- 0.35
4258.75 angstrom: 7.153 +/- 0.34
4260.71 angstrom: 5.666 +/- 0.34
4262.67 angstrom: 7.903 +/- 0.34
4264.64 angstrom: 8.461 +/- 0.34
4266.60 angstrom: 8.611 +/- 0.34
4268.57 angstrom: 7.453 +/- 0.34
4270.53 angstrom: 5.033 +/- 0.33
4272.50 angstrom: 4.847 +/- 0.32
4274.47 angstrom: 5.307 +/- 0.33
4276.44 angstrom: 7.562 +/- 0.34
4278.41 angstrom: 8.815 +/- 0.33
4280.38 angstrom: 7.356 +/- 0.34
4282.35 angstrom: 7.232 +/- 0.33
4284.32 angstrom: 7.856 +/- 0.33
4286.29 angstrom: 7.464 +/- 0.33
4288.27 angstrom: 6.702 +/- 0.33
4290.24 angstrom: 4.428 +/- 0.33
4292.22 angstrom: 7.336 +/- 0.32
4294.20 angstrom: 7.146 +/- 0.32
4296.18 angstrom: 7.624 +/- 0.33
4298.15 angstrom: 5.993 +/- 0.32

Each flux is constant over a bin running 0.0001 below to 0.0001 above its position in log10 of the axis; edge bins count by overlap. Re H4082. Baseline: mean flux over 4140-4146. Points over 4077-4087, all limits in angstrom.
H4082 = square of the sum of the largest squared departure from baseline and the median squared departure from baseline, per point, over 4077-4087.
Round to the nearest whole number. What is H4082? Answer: 4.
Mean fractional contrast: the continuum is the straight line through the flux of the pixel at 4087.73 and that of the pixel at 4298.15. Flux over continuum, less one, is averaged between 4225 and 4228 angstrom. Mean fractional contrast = -0.68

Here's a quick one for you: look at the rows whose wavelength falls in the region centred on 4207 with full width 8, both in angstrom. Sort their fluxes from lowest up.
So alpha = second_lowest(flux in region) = 7.979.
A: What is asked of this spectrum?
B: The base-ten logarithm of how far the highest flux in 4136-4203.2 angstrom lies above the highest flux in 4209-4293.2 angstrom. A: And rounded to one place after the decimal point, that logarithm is -1.1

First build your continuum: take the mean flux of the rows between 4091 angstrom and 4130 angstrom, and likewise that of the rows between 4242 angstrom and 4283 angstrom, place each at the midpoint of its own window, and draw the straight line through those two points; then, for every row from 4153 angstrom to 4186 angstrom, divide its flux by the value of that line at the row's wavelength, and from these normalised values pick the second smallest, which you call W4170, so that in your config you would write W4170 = 0.87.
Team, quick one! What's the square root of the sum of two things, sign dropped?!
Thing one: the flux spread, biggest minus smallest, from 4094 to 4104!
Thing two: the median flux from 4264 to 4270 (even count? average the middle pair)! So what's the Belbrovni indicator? 3.3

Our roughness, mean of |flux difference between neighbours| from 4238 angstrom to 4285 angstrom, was 1.2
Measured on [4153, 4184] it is 0.7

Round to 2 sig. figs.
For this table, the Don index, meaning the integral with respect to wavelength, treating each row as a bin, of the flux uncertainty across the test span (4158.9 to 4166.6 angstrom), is 3.0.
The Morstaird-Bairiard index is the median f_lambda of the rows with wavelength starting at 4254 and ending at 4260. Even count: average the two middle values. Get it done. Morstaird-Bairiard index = 7.2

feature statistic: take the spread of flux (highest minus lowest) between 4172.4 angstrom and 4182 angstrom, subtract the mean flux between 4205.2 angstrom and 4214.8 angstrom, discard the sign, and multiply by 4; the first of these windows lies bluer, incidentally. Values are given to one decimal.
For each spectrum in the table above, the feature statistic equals 24.3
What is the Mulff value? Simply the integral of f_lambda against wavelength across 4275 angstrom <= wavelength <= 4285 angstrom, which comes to 77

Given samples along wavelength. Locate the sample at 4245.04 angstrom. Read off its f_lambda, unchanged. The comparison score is 9.442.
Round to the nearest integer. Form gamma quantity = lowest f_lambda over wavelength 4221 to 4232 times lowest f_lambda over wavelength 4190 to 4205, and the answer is 13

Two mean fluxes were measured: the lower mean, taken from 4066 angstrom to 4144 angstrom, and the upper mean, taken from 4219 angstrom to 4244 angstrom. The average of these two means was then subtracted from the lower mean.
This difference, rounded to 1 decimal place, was 0.6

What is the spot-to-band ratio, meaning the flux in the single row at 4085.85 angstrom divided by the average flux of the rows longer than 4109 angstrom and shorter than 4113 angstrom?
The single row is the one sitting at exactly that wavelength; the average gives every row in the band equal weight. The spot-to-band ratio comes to 1.04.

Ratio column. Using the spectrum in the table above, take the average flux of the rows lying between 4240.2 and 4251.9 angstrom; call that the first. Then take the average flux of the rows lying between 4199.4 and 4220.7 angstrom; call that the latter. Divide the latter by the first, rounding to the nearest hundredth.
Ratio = 1.00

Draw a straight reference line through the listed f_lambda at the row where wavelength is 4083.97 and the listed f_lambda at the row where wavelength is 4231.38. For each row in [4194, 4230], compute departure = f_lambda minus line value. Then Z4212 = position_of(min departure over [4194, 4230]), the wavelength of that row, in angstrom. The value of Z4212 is 4227.48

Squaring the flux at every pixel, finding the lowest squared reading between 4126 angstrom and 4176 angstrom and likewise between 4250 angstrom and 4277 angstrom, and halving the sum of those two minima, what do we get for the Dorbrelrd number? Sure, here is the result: 24.6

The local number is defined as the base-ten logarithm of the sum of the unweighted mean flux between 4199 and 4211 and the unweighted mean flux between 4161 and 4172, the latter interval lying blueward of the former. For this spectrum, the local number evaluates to 1.185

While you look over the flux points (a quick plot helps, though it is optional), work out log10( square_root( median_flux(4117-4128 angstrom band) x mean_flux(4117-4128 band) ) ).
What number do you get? 0.917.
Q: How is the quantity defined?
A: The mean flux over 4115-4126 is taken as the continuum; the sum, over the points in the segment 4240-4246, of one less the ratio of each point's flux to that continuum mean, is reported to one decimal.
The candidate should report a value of -0.1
